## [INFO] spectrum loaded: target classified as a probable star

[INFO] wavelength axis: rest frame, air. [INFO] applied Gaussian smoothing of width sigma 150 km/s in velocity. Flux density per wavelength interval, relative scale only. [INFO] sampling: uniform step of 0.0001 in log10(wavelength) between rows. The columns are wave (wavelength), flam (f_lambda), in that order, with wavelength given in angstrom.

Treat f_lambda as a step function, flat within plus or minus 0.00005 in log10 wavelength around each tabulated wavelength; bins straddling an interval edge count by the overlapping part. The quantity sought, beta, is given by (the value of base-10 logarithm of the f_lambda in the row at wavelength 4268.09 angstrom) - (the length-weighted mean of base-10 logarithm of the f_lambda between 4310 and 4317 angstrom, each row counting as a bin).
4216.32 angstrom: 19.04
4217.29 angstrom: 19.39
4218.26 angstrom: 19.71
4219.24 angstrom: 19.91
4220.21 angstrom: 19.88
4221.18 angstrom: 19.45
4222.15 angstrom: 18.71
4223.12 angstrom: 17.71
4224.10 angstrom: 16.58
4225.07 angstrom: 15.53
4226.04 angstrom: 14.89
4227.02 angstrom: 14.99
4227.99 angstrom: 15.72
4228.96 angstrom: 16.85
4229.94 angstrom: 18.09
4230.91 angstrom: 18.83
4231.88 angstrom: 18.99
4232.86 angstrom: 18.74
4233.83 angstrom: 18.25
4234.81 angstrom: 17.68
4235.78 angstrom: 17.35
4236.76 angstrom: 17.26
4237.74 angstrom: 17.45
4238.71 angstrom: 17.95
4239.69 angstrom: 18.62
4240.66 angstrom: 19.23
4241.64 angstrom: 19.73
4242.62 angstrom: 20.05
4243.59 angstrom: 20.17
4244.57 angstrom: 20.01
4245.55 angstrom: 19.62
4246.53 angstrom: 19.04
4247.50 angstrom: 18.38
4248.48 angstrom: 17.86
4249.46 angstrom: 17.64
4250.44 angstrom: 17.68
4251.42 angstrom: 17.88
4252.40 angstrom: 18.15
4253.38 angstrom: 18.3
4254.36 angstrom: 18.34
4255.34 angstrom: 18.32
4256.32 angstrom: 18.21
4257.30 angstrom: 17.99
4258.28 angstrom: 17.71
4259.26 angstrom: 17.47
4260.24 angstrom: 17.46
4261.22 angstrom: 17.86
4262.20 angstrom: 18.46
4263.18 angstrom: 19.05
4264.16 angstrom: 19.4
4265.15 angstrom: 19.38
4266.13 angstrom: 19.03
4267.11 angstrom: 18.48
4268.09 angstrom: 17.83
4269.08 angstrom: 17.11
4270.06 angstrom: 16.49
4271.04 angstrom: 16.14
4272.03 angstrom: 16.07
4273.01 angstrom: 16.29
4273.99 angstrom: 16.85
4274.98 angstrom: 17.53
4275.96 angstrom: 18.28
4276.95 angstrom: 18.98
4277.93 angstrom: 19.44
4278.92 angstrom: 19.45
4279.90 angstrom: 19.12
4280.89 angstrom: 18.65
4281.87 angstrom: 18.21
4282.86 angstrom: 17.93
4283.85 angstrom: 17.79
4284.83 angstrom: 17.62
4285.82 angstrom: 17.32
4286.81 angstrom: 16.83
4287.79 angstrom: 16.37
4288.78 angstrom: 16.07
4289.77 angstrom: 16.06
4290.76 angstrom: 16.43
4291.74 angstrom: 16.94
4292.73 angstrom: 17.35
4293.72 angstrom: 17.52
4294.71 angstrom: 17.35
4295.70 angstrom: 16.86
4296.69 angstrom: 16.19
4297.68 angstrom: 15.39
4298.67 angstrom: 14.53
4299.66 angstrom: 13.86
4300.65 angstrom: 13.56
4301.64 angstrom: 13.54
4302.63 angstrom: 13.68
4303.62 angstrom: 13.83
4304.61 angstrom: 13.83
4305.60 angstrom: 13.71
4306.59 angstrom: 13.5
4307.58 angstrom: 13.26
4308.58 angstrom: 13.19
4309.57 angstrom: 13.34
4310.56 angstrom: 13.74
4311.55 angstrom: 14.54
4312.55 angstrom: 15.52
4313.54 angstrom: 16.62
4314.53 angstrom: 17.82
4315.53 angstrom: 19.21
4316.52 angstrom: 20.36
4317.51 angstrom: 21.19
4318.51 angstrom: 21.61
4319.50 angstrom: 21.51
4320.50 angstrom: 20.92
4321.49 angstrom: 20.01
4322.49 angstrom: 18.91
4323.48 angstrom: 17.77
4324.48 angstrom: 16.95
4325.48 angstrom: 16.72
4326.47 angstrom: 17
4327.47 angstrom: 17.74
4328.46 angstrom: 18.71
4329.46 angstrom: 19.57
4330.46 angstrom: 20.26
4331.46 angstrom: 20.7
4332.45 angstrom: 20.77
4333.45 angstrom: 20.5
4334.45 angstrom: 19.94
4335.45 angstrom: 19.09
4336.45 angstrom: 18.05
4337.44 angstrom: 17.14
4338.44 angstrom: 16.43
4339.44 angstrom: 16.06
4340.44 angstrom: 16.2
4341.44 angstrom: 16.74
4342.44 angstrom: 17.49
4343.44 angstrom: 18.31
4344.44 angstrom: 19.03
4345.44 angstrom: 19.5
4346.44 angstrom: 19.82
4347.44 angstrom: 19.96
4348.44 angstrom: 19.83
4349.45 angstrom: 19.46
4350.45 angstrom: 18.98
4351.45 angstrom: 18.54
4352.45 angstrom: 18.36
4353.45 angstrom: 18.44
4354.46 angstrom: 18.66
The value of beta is 0.03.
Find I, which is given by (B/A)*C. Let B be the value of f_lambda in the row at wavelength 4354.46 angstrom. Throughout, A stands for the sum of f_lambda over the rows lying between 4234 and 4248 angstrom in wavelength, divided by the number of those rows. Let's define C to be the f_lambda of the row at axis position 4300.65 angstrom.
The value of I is 13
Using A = 18.8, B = 18.66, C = 13.56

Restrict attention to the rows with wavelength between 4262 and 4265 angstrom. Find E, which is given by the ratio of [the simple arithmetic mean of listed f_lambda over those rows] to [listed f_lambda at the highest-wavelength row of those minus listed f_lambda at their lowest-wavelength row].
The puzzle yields 20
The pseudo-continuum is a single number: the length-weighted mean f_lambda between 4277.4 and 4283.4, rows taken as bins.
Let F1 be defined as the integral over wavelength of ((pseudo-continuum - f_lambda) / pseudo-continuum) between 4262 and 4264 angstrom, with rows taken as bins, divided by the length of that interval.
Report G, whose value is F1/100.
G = -0.0001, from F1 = -0.01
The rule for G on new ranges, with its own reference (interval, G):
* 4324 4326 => 0.0010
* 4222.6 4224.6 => 0.0009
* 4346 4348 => -0.0006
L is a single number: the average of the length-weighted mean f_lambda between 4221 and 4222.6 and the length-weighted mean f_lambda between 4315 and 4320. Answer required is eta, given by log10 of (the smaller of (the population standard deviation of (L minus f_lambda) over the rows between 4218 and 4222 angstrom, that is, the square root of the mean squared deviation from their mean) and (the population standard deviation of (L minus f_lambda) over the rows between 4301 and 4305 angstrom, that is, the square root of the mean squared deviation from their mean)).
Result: -0.92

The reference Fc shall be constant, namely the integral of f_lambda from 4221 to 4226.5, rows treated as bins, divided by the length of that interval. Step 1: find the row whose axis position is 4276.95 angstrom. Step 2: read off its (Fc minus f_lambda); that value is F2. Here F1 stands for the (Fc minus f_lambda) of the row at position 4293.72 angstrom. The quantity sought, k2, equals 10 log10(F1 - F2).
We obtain 2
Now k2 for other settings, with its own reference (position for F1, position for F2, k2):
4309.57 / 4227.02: 2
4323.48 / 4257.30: -7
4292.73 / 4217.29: 3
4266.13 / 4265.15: -5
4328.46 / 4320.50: 3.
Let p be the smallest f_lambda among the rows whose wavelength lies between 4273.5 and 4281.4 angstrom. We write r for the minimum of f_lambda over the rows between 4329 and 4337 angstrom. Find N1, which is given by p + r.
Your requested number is 34.9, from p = 16.85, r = 18.05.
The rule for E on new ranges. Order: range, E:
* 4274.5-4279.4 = 10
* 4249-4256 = 27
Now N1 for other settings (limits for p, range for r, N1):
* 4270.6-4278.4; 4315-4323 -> 35.0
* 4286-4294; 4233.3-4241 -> 33.3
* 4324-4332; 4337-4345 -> 32.8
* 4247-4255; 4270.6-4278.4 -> 33.7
